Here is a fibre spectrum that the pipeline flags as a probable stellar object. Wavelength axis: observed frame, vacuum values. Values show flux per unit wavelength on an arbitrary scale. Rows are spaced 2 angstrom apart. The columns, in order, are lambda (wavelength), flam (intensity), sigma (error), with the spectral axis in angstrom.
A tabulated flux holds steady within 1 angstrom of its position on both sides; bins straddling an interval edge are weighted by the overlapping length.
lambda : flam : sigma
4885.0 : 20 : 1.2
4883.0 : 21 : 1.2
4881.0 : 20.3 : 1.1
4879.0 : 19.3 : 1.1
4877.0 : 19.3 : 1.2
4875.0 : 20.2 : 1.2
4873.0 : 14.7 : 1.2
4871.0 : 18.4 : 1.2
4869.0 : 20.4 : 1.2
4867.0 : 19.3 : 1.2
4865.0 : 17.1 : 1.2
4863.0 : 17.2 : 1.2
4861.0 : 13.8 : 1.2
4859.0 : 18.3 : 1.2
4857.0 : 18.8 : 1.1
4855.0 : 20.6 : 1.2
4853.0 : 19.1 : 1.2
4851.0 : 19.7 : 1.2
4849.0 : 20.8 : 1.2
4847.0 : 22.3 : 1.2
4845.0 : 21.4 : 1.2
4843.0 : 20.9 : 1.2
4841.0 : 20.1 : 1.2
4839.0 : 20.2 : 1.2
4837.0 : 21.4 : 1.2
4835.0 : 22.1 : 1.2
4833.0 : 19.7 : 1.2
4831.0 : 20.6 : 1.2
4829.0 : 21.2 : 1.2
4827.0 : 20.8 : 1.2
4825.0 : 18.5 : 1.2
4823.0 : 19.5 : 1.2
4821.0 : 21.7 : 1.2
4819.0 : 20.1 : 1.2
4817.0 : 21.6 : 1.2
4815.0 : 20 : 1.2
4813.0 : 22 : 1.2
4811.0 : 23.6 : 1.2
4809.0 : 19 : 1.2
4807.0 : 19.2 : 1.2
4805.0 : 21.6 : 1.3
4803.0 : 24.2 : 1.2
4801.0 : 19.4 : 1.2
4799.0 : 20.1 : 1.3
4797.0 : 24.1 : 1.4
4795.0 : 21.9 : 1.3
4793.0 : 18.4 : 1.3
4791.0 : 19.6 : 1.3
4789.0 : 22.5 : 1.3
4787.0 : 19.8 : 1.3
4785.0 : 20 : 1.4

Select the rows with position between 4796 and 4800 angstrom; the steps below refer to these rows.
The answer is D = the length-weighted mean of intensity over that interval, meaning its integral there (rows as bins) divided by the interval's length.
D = 22.1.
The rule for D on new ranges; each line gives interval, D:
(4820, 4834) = 20.3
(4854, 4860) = 19.2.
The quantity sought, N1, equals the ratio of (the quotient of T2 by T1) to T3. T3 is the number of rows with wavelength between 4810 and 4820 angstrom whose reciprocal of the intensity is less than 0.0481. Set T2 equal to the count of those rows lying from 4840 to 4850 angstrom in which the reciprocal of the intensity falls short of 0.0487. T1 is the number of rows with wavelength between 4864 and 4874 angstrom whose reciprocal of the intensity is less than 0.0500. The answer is 1.33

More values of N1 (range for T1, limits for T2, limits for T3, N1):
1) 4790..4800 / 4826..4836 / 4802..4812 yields 0.44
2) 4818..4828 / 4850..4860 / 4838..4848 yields 0.11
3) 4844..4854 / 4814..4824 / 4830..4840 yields 0.33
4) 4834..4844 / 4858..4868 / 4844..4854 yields 0.00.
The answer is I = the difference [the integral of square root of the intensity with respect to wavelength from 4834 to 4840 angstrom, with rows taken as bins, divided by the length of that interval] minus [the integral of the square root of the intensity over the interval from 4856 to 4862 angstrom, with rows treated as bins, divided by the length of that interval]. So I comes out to 0.50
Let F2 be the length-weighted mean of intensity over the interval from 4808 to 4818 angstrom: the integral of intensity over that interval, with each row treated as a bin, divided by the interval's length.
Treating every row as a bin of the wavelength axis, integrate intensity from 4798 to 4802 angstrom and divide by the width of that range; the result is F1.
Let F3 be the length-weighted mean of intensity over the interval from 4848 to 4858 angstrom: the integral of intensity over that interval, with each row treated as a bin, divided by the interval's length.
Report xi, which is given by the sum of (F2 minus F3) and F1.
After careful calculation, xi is 21.2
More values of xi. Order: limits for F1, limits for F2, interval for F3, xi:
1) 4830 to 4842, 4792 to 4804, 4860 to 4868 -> 25.2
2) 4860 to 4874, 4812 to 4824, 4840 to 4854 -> 17.5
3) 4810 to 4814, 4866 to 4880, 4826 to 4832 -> 20.7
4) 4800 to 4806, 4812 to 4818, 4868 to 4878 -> 24.3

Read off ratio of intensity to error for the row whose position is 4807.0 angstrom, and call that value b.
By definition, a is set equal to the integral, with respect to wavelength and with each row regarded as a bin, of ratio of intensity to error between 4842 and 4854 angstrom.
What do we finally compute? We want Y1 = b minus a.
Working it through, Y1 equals -191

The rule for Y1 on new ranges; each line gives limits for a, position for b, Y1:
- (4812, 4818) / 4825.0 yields -91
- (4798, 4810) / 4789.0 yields -183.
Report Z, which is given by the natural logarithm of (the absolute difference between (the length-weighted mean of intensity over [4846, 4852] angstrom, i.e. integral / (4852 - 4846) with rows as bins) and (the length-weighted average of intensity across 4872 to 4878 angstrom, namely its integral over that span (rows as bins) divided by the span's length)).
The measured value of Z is 1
